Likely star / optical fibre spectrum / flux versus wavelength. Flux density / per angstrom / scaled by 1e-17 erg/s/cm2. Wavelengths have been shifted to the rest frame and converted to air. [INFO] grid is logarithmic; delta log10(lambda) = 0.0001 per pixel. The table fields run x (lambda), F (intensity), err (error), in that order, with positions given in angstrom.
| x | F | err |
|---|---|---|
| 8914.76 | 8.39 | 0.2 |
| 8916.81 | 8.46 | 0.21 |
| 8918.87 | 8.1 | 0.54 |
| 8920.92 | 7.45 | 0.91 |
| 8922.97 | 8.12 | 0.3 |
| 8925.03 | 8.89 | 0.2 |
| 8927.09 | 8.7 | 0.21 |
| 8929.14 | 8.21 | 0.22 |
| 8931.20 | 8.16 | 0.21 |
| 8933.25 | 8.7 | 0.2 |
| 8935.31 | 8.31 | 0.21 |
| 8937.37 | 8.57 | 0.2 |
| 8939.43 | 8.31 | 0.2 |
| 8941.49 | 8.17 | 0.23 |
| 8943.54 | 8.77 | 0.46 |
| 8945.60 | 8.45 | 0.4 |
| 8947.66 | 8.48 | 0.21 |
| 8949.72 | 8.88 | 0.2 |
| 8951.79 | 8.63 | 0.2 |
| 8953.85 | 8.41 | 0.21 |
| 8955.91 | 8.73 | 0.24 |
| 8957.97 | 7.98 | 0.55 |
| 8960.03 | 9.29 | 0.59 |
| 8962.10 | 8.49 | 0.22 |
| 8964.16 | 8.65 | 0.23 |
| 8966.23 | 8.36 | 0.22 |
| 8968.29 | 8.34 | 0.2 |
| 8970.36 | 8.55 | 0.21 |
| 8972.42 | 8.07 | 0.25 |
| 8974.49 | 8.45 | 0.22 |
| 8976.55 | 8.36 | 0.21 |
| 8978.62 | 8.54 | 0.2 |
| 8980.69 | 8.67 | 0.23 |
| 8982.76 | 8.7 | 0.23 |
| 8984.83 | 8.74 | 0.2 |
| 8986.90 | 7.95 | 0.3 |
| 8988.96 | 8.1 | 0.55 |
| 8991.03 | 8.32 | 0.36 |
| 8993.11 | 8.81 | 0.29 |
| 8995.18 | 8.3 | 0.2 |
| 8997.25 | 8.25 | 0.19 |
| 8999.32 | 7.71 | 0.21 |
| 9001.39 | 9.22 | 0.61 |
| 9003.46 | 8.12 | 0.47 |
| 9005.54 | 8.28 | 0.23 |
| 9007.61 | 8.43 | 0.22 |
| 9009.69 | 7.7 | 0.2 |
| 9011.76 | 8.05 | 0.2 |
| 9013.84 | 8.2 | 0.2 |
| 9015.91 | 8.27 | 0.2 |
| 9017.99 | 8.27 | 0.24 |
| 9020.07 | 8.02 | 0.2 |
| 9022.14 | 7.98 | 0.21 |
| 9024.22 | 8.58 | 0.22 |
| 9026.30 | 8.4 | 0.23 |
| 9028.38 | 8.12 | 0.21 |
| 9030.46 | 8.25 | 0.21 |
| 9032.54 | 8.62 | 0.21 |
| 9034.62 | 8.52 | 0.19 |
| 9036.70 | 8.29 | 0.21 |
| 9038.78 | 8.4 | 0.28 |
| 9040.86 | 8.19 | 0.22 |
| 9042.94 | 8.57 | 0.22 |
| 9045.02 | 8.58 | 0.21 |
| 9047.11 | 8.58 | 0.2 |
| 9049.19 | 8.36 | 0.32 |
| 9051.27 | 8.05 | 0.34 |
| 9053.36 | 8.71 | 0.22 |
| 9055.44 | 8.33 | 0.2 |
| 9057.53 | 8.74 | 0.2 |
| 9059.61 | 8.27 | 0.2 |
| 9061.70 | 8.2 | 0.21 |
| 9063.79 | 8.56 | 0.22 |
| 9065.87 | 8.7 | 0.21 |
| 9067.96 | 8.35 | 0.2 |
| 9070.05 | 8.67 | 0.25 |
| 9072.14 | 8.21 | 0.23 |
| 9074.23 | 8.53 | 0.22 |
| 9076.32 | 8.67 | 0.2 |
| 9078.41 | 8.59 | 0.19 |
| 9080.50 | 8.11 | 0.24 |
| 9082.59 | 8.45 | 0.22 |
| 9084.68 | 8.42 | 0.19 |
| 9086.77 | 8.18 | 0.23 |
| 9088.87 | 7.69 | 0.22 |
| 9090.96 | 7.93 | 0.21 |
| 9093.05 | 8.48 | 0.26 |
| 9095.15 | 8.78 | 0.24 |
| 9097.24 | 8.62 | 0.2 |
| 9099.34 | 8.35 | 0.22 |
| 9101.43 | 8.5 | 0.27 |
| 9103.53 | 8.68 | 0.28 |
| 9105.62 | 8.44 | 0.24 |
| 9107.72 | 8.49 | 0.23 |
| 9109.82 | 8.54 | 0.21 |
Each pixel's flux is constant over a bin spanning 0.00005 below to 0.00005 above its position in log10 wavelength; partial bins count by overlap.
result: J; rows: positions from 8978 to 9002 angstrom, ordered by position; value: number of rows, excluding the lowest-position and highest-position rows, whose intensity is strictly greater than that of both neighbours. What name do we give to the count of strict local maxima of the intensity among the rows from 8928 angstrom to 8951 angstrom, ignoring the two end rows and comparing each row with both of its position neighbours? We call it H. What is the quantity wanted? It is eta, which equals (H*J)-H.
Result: 3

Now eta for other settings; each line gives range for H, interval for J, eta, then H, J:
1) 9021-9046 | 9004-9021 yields 0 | 3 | 1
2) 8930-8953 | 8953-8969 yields 8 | 4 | 3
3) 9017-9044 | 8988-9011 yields 6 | 3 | 3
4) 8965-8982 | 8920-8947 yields 6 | 2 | 4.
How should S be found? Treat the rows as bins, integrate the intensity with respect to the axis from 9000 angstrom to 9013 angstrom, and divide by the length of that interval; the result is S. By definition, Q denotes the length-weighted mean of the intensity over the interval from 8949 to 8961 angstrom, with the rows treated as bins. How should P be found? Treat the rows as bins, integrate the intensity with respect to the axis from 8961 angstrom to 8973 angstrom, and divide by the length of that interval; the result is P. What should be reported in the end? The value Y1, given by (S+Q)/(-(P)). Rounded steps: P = 8.43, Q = 8.64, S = 8.28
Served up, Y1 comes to -2.01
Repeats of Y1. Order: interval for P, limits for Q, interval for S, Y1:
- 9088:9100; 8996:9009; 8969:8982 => -2.02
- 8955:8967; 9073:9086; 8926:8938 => -1.97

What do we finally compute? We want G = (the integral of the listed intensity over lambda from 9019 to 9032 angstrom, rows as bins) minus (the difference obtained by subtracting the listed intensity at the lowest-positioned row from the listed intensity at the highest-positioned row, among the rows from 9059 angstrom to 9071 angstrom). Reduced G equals 107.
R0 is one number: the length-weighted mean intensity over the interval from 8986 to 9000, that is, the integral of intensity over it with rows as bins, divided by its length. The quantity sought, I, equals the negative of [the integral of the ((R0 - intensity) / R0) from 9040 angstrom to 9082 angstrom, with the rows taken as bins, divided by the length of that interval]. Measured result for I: 0.028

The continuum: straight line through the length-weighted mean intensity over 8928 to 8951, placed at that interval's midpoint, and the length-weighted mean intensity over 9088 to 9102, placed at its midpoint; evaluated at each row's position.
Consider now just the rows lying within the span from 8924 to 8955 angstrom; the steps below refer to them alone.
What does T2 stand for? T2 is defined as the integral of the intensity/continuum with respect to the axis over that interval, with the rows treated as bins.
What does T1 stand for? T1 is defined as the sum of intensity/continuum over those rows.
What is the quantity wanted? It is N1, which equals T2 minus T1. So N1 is 16.1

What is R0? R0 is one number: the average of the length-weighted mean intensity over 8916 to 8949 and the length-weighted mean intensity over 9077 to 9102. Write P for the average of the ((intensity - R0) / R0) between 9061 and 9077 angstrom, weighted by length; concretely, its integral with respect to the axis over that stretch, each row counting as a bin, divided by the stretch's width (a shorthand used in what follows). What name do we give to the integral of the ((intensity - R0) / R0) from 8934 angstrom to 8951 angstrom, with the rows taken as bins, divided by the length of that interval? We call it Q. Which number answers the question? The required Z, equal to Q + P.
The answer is 0.032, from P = 0.016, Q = 0.017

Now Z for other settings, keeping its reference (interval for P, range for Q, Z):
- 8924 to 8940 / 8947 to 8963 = 0.046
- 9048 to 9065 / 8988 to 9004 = 0.007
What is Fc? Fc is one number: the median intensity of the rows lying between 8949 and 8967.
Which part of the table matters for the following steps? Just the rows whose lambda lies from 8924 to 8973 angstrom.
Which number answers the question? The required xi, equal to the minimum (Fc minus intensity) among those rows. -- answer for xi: -0.66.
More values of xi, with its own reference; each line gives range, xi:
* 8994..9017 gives -0.59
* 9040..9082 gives -0.11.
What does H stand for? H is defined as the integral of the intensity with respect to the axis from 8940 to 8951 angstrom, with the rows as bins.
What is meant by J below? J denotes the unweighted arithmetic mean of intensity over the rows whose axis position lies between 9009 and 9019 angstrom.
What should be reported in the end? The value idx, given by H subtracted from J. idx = -86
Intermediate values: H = 93.9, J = 8.10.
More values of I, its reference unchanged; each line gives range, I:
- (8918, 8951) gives 0.021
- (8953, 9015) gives 0.020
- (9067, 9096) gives 0.016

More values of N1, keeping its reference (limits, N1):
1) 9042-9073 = 16.2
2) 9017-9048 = 15.9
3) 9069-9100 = 16.1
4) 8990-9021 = 15.7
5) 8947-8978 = 16.1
